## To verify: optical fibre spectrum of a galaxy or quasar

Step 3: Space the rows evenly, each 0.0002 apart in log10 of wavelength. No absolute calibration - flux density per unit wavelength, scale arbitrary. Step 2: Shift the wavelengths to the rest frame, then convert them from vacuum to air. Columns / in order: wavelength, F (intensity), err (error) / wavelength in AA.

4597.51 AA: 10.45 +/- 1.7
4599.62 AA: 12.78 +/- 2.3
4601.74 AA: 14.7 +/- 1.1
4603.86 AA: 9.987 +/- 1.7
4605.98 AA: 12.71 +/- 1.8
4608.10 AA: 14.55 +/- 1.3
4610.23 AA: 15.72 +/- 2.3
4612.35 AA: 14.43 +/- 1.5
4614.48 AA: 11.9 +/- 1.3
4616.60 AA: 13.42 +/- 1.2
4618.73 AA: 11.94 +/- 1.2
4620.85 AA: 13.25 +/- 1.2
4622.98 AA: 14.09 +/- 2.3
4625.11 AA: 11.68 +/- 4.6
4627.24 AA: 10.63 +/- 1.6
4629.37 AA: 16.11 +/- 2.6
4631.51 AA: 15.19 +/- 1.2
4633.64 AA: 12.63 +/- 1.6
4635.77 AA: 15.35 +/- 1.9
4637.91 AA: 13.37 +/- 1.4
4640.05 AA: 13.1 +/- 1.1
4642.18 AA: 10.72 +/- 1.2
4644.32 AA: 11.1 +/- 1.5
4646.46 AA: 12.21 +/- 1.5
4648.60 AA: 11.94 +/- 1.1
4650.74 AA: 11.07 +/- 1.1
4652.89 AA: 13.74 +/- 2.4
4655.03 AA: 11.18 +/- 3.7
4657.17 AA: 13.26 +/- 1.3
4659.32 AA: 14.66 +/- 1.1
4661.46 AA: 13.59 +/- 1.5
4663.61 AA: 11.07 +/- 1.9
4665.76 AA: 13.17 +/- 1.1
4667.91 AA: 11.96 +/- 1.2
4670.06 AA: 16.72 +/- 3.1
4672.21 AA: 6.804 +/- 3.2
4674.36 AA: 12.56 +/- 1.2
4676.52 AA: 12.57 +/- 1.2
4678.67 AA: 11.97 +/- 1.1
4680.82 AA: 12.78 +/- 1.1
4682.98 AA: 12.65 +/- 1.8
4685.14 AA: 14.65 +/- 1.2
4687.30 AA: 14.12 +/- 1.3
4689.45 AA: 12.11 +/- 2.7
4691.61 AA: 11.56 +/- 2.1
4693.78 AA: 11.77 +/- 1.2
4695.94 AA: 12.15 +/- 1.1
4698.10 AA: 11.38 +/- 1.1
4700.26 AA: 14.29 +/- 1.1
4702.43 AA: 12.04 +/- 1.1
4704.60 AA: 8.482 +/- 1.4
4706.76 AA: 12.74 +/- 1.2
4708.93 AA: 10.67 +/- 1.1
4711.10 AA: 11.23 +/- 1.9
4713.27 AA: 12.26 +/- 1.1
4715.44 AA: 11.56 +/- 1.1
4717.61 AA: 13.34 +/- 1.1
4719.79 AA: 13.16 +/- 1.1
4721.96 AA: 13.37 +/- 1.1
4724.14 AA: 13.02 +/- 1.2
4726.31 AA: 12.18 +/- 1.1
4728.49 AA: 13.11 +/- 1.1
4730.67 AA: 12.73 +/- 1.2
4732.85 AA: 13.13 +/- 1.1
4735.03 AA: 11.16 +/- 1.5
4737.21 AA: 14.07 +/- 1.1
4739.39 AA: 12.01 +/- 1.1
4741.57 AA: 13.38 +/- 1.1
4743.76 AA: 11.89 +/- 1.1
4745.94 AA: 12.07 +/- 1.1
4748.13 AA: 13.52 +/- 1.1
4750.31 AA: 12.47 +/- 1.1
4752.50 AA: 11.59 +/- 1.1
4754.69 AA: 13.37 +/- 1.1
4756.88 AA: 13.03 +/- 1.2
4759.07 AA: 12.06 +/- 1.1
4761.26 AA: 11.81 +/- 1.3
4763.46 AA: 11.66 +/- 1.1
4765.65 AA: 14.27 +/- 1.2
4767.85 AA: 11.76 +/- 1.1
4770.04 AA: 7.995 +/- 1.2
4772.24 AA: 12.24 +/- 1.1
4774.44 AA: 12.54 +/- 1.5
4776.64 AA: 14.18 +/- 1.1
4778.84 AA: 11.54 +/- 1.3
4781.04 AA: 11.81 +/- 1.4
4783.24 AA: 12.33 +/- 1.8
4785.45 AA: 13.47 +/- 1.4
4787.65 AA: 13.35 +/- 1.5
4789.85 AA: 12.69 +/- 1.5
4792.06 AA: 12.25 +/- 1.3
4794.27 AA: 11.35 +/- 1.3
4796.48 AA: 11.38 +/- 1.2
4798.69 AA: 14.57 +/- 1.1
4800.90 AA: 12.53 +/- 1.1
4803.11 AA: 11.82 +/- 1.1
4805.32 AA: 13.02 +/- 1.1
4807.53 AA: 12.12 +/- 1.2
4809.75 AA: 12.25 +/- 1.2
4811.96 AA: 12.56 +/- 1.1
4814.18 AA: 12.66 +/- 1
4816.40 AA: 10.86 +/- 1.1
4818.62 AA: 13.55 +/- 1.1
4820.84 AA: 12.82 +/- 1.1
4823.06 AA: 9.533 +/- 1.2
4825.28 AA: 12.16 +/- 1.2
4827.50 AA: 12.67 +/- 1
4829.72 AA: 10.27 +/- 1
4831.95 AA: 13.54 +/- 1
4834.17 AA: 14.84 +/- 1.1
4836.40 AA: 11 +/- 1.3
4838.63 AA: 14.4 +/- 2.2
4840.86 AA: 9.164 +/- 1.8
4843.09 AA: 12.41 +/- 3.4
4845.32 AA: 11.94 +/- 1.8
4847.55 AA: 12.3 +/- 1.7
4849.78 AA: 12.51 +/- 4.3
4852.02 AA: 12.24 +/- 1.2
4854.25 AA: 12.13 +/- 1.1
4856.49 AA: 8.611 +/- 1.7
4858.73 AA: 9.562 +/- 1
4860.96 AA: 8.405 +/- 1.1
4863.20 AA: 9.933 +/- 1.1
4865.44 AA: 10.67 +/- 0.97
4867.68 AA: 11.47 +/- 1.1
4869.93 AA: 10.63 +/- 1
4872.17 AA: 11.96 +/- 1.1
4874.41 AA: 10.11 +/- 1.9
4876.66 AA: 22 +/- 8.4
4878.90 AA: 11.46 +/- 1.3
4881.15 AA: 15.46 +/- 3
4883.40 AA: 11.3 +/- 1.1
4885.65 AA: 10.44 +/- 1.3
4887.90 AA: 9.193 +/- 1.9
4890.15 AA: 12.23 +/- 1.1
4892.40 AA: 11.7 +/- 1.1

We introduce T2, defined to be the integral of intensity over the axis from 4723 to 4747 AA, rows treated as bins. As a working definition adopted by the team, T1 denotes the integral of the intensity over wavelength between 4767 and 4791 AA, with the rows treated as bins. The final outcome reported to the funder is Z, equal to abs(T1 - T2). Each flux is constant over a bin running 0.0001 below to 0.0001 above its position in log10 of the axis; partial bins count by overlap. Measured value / 10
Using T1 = 292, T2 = 303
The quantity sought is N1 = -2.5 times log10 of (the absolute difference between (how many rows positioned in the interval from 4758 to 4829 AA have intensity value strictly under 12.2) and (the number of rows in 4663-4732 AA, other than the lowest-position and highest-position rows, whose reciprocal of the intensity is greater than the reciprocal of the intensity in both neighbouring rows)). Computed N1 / -1.2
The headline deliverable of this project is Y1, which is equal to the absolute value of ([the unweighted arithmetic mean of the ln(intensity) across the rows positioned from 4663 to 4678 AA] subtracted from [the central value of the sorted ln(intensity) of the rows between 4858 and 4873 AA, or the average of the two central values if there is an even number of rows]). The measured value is 0.102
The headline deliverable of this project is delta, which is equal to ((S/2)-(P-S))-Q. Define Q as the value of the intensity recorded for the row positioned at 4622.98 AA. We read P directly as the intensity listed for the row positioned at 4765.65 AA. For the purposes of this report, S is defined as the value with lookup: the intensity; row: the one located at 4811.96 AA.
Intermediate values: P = 14.27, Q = 14.09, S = 12.56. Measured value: -9.5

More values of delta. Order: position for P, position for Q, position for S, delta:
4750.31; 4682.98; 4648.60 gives -7.2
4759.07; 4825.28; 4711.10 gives -7.4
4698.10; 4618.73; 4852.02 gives -5.0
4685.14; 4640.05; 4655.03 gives -11.0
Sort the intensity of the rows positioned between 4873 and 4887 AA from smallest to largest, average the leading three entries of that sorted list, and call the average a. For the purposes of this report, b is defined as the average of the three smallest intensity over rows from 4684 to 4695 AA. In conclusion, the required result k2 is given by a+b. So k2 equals 22.4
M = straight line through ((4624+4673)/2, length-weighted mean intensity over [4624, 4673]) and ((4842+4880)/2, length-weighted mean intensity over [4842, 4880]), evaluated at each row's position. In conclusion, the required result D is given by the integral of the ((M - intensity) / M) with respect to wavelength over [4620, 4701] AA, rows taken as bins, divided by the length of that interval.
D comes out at -0.005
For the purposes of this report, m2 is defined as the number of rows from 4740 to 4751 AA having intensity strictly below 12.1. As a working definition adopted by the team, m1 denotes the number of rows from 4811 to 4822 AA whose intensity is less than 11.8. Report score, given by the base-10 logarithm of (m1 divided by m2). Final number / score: -0.3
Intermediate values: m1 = 1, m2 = 2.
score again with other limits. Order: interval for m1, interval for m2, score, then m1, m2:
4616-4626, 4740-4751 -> -0.3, 1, 2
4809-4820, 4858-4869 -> -0.7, 1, 5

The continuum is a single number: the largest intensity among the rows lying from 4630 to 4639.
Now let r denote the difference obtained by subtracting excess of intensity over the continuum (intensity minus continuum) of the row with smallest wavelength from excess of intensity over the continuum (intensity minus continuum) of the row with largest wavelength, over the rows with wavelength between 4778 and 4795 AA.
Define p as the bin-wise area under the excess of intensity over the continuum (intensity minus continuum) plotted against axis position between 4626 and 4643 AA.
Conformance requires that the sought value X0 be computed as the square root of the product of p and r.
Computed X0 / 2.5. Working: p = -33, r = -0.2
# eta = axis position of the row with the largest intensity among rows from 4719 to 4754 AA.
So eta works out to 4737.21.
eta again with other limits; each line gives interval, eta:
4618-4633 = 4629.37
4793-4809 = 4798.69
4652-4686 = 4670.06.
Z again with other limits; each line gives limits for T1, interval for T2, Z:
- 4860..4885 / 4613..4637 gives 16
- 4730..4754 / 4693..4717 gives 20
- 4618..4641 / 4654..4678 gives 9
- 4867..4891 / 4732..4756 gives 5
